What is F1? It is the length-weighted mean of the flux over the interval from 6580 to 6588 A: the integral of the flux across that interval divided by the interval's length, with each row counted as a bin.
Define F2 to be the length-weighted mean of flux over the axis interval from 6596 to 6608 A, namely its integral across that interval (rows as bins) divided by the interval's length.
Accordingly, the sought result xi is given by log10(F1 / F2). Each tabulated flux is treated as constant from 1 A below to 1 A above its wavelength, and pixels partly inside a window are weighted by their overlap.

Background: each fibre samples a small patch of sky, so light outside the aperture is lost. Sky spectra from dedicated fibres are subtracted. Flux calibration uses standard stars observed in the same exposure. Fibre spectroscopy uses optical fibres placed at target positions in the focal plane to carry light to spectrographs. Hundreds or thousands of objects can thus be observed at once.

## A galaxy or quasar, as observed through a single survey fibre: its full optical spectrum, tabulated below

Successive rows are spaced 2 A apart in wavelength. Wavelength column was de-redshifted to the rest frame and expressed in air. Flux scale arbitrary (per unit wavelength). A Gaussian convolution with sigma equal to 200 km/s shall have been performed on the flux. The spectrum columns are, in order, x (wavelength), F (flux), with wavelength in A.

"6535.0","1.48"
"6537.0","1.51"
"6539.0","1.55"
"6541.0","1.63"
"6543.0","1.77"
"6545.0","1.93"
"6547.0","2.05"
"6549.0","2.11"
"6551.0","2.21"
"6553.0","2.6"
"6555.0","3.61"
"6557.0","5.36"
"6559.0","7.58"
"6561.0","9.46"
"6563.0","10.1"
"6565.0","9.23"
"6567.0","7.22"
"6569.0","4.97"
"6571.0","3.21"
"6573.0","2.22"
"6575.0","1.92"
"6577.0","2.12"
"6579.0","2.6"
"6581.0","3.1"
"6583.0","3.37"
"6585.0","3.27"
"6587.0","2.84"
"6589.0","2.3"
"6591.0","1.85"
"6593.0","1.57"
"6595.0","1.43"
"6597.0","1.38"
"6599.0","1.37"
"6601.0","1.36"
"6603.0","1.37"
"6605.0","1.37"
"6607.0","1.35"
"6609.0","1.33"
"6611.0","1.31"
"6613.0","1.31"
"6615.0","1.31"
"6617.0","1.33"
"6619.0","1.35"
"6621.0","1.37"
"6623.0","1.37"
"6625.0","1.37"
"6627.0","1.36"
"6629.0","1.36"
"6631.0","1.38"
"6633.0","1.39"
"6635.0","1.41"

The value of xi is 0.4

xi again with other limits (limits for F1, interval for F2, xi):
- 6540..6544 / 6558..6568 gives -0.7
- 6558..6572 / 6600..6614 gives 0.7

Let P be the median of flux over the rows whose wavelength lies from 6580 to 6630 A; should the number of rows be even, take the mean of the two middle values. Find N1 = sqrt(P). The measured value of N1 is 1.17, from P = 1.37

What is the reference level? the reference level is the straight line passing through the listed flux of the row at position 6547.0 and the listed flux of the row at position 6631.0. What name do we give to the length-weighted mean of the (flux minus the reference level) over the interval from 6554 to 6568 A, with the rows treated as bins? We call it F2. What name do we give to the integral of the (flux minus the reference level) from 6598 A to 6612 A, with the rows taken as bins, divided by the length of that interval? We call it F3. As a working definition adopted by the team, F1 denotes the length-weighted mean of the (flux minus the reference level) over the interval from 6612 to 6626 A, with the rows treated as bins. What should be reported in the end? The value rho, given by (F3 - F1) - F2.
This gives -5.7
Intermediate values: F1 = -0.13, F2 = 5.6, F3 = -0.2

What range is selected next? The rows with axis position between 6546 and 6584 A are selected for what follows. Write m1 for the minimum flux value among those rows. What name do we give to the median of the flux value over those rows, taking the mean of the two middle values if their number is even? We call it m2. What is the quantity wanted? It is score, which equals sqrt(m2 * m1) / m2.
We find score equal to 0.77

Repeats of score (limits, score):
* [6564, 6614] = 0.83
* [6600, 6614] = 0.99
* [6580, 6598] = 0.77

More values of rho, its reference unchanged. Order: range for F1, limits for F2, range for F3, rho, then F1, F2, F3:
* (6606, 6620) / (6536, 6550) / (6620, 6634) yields 0.4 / -0.20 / -0.3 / 0.0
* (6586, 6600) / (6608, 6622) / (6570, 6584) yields 0.9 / 0.14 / -0.2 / 0.8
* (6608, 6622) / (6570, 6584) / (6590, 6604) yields -0.8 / -0.18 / 0.8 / -0.2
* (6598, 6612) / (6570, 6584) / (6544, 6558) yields 0.2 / -0.24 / 0.8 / 0.8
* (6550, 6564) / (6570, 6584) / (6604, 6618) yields -4.9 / 3.88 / 0.8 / -0.2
